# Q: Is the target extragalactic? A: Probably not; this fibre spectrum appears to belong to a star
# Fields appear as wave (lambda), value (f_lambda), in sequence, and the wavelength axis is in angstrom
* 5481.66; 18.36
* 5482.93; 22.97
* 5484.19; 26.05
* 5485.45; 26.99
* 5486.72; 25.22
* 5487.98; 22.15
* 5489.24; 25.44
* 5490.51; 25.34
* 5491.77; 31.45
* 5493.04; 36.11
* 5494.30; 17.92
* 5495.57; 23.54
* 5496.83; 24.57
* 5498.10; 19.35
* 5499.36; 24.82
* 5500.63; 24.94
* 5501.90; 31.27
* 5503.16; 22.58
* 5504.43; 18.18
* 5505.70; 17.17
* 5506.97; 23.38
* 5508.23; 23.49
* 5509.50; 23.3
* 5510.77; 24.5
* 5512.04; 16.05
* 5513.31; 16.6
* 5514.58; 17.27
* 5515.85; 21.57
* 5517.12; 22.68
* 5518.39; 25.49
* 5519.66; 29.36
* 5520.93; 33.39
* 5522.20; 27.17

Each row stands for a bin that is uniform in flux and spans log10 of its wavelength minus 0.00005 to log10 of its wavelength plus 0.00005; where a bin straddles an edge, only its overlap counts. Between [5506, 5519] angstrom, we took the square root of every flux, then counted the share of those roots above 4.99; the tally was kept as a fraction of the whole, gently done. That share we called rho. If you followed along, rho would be 0.1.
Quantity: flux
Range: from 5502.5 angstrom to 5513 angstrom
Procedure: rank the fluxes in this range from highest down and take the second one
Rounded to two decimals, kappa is 23.49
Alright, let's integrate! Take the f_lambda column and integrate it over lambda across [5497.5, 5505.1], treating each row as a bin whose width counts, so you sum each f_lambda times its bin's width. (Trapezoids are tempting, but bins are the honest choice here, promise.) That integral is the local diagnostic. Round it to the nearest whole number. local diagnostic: 179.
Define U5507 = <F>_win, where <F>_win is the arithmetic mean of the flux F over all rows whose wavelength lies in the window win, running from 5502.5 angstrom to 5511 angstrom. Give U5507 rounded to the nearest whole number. 22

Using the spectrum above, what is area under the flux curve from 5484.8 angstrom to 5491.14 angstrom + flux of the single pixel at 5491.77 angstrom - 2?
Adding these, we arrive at 188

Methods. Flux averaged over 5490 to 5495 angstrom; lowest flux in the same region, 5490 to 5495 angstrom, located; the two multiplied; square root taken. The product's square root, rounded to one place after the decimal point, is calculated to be 22.3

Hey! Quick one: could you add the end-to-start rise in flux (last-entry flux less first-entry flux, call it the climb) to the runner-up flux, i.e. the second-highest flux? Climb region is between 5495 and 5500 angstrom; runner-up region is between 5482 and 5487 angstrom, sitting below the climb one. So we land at 27.3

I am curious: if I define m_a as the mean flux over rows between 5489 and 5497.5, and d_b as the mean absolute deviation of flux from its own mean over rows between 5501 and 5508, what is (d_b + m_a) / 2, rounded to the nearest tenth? 15.1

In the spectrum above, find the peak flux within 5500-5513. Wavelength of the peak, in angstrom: 5501.90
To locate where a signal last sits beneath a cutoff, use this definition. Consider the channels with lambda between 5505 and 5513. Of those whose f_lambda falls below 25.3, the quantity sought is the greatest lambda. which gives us 5512.04 angstrom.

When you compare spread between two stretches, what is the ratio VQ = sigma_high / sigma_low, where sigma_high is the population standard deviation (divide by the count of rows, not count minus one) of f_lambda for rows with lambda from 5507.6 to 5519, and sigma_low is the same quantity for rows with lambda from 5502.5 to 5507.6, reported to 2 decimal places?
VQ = 1.27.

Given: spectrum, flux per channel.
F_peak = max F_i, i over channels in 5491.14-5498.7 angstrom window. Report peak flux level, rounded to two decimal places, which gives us 36.11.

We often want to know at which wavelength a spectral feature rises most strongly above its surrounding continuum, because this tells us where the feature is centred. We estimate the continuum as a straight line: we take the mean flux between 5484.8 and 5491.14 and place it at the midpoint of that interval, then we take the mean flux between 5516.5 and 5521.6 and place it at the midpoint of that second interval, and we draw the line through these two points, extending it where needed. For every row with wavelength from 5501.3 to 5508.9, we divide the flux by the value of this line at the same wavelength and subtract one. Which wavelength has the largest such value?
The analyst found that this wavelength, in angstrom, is 5501.90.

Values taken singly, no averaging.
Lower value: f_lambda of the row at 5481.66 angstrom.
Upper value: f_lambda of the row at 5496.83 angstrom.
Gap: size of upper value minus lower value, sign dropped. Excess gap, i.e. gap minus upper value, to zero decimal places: -18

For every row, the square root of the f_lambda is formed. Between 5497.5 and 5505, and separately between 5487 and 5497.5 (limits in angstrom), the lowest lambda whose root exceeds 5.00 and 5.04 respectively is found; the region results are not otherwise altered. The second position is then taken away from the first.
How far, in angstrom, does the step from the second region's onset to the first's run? 12.7 angstrom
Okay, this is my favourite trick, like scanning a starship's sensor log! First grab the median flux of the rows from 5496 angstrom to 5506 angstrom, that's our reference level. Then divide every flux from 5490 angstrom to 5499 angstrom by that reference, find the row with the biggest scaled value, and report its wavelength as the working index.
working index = 5493.04 angstrom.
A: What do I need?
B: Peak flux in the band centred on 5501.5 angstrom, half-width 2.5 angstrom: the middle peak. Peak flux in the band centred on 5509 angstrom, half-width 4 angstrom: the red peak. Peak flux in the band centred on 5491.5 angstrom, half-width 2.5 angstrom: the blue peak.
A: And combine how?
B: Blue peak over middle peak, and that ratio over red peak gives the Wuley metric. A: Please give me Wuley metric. 0.047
